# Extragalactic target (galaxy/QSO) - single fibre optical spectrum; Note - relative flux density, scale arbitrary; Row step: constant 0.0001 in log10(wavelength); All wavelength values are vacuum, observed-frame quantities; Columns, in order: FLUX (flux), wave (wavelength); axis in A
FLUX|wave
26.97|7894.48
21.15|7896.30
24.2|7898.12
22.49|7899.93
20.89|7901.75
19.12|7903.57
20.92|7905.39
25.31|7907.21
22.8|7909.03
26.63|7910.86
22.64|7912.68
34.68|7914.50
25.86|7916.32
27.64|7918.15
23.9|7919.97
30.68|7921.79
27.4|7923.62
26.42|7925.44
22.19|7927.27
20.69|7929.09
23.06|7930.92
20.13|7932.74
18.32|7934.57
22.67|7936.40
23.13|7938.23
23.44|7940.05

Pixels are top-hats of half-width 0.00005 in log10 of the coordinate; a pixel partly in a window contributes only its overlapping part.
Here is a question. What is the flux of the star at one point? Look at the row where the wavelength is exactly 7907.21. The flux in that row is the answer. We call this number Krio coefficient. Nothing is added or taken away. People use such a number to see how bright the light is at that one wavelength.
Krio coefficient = 25.31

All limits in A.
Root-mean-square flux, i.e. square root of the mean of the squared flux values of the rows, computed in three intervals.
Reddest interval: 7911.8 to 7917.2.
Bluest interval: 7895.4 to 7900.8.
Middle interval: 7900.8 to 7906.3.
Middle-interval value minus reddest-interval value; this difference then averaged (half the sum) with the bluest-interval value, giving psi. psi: 7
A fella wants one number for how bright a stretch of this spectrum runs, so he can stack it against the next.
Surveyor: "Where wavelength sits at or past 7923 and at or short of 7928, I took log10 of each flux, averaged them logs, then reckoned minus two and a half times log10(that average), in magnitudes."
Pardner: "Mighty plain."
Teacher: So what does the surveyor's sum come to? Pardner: -0.367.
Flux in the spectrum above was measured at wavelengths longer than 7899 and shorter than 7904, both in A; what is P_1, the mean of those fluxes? 21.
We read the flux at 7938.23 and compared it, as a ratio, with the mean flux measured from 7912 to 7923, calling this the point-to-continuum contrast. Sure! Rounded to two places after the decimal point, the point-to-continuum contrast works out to 0.84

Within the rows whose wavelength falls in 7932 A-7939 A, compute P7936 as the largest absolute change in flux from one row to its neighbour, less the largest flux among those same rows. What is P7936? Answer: -18.8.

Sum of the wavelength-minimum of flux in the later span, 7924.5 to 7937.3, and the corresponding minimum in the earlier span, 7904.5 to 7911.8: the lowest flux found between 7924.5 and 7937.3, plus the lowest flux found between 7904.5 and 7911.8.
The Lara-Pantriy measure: 39.2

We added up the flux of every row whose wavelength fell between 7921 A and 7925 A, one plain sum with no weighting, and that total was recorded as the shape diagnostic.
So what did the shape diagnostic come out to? 58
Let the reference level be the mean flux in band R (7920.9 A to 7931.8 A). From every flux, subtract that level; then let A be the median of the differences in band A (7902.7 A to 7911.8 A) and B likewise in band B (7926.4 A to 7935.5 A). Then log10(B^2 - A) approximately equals 1.3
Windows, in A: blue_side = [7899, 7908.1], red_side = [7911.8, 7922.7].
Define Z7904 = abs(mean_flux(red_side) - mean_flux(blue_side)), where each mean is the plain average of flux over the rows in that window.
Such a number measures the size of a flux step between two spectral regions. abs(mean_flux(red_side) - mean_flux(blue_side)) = 5.8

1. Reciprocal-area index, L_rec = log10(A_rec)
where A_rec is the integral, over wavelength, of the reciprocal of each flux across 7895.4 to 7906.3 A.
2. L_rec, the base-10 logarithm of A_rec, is -0.29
